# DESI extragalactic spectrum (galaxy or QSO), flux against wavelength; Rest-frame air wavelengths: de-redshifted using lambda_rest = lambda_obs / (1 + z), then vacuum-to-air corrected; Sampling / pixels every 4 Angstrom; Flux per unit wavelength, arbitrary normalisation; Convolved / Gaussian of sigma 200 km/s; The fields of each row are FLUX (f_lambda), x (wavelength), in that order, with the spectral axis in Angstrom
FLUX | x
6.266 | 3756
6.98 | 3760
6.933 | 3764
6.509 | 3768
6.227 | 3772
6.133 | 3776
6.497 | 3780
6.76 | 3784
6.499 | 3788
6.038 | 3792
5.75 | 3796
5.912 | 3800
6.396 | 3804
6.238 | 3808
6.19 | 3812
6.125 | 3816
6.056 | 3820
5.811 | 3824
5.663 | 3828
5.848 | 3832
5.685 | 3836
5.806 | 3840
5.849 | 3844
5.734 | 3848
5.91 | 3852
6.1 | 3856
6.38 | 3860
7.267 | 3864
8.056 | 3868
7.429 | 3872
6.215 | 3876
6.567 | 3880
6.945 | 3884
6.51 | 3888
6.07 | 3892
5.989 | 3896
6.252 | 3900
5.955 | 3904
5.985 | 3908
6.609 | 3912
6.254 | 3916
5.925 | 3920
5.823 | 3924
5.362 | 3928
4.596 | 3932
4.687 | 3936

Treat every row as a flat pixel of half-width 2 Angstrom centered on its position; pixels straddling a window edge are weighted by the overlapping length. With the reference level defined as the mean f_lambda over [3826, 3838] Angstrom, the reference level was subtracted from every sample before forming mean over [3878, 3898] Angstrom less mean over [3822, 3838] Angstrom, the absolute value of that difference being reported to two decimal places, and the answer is 0.66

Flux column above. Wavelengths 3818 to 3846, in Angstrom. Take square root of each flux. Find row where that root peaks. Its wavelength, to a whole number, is 3820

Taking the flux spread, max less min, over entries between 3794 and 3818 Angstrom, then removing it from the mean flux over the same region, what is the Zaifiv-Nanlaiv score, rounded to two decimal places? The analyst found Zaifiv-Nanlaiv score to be 5.46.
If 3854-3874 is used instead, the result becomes 5.09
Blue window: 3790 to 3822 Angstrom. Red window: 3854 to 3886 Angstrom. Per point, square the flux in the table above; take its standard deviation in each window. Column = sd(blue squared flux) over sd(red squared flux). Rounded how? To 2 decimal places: 0.25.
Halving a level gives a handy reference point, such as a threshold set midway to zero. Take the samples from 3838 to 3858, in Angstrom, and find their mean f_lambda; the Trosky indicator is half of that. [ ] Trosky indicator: 2.94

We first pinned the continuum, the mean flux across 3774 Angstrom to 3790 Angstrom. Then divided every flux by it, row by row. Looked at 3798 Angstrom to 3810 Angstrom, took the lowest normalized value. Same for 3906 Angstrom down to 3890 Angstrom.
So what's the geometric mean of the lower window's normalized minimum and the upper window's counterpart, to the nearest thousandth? 0.917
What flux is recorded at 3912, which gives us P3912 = 6.609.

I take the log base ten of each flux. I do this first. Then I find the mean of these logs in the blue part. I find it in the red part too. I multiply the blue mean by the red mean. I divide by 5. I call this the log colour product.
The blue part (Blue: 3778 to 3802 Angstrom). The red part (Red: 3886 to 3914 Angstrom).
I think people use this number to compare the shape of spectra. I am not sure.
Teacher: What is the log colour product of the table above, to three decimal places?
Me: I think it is 0.126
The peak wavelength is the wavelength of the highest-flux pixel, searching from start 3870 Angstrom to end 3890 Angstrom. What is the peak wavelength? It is 3872 Angstrom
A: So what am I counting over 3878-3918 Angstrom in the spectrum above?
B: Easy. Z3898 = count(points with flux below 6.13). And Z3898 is 4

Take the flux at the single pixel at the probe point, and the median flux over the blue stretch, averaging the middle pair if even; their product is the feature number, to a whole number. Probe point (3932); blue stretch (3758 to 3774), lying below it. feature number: 31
